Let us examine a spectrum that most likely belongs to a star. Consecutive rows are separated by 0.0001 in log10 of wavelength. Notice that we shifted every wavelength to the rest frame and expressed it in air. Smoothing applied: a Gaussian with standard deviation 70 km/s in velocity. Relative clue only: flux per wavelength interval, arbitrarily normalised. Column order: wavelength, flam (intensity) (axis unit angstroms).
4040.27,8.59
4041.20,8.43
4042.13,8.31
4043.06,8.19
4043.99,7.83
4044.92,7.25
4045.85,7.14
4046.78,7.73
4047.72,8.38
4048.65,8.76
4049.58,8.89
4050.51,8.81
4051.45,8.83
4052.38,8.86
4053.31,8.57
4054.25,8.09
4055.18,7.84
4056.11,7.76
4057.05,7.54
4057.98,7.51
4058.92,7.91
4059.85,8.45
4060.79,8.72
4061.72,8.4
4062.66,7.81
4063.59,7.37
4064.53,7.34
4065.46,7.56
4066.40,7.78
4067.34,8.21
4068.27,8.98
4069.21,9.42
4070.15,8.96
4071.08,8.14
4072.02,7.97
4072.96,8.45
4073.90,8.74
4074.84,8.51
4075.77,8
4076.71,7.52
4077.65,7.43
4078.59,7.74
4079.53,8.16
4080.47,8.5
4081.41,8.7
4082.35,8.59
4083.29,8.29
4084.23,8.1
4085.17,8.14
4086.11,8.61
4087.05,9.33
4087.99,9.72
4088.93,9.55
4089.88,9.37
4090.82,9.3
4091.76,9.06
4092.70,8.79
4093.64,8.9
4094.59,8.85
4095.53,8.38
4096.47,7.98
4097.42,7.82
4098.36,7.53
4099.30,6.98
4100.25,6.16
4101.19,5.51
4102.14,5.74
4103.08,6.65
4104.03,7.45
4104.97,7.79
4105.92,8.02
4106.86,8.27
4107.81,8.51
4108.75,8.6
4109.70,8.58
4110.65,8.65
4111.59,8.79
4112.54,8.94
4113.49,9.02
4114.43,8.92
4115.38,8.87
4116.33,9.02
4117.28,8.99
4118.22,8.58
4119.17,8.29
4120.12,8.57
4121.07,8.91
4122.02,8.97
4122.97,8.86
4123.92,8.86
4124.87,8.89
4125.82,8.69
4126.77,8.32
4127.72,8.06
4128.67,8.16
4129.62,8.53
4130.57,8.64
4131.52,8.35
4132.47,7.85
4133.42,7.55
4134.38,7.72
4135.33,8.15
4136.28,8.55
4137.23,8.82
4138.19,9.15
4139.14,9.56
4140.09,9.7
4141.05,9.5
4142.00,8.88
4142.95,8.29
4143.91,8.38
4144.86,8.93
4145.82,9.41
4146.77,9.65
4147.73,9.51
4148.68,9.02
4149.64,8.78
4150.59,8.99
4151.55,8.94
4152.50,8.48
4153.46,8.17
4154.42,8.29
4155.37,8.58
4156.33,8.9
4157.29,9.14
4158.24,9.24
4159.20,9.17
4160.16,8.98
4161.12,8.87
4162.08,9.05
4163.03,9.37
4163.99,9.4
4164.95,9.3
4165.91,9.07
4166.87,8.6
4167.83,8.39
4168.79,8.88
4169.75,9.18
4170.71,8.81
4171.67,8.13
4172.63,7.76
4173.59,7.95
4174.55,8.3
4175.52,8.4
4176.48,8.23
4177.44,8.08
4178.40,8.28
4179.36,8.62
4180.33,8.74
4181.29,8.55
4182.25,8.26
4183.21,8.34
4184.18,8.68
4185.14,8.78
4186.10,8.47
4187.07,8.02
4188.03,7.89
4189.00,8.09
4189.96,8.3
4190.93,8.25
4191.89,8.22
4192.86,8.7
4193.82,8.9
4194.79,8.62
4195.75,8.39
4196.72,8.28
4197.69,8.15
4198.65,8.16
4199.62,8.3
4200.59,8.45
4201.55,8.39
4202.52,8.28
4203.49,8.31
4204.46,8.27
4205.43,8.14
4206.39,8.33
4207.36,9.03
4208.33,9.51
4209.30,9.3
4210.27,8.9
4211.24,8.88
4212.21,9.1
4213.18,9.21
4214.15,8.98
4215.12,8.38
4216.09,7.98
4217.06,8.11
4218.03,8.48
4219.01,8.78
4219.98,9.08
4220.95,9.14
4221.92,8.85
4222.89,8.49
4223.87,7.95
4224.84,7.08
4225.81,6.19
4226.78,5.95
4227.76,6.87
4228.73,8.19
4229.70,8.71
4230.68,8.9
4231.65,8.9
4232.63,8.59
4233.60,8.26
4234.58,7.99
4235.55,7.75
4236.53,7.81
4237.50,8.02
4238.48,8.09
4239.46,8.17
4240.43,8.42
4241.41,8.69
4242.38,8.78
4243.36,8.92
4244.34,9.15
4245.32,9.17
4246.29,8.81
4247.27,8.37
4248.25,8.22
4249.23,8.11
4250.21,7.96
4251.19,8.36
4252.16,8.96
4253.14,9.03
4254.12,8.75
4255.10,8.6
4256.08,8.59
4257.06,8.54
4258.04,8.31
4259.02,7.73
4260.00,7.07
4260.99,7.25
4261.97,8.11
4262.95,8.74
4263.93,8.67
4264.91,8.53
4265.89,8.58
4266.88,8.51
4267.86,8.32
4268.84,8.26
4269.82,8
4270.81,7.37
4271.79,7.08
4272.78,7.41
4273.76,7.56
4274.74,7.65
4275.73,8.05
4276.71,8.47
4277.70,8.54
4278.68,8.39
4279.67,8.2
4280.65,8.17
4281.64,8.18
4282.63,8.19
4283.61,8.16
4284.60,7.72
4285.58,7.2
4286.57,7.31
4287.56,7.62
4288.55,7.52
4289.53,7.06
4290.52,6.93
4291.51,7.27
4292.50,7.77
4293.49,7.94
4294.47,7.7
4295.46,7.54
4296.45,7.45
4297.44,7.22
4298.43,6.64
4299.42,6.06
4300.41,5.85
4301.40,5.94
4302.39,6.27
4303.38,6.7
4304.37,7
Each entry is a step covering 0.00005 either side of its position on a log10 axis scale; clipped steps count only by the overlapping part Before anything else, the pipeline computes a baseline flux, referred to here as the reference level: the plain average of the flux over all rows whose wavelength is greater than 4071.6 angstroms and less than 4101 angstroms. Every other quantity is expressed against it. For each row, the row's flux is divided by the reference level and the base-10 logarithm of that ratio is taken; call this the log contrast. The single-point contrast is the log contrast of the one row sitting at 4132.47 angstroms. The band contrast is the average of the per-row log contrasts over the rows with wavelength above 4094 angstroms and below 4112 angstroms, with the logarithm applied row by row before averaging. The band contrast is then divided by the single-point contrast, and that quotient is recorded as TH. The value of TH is 1.5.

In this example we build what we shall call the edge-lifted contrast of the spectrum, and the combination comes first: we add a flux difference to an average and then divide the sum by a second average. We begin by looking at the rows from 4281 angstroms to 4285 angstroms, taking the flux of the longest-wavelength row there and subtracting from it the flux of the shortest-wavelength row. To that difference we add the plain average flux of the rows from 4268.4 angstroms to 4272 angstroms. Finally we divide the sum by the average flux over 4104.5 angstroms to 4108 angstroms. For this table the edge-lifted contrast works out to 0.89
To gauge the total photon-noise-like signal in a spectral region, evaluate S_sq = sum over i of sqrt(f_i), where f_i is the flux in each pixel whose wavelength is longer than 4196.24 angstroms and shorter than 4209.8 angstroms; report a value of 40.8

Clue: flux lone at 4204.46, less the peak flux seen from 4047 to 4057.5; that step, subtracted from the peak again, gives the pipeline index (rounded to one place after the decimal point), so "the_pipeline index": 9.5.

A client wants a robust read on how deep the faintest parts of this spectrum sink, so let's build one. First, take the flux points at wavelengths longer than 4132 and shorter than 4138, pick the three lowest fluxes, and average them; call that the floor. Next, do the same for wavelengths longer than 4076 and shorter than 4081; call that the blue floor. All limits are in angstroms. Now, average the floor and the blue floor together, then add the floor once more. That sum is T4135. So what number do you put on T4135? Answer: 15.3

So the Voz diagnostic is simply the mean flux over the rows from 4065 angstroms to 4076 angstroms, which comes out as 8.4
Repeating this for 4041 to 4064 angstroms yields 8.1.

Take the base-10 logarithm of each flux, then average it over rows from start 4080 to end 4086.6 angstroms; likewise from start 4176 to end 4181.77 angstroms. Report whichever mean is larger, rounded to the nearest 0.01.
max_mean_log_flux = 0.93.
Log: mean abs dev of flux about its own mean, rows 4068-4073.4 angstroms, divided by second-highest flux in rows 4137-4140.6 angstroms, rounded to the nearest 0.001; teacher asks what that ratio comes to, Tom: 0.049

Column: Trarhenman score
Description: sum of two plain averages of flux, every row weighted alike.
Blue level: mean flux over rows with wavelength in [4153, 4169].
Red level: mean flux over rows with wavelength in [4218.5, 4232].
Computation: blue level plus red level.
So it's 17.0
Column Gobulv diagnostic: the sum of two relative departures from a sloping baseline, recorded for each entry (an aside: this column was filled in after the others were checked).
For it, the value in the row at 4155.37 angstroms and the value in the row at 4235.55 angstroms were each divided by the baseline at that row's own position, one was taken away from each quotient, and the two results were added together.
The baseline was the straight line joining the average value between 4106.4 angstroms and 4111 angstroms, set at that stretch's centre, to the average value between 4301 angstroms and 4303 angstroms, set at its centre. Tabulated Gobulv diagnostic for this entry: 0.2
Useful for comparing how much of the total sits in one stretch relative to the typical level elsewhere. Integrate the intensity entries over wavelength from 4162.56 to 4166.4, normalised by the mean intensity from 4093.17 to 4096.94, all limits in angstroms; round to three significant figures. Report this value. 4.18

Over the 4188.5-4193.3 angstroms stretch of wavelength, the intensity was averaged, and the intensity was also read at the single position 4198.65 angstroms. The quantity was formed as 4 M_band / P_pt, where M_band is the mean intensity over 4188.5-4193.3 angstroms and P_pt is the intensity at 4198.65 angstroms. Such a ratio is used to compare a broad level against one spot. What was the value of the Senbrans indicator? 4.1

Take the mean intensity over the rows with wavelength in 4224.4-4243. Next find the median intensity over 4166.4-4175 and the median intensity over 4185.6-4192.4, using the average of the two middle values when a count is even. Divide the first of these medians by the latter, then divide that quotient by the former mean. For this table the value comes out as 0.128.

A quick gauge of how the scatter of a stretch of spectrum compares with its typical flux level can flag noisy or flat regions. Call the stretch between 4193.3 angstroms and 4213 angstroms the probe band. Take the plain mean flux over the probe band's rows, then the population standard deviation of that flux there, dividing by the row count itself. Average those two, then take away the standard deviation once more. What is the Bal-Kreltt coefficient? 4.1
